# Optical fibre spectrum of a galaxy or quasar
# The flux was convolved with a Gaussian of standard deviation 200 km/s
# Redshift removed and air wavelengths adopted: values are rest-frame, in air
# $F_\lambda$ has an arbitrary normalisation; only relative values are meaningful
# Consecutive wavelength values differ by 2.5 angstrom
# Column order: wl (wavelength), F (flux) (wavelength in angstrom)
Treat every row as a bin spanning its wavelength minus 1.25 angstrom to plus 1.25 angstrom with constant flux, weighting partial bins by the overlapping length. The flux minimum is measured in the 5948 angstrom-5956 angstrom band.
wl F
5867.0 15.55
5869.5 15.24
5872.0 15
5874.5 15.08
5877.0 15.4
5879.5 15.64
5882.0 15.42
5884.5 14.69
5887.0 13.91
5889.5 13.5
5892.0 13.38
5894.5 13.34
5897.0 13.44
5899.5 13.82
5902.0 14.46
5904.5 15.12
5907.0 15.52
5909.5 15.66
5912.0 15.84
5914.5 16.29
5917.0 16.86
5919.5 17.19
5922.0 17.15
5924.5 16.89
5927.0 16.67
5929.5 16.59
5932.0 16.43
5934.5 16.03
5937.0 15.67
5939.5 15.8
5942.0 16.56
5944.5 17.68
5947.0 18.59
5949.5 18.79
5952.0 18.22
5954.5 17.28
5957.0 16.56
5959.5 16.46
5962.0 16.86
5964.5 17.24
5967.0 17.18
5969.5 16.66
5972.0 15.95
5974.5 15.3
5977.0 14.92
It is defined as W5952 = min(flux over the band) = 17.28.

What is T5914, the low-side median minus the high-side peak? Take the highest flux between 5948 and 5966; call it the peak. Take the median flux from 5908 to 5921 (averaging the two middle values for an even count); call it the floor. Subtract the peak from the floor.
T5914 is -2.5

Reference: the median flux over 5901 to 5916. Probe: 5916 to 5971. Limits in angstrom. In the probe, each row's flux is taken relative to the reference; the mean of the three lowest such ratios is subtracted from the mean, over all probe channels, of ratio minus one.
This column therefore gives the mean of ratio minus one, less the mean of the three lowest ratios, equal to -0.927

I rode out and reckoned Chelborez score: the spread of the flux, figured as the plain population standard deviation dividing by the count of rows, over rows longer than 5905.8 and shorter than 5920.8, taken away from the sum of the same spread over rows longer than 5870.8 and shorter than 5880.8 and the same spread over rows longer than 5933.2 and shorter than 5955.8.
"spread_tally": 0.8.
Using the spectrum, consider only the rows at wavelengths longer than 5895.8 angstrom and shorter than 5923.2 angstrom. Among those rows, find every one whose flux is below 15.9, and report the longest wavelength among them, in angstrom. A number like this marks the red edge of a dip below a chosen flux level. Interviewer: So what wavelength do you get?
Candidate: 5912.0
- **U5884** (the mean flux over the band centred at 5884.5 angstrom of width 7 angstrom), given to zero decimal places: 15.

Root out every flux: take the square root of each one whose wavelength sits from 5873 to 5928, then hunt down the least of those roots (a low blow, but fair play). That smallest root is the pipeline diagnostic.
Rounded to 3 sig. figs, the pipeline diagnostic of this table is 3.65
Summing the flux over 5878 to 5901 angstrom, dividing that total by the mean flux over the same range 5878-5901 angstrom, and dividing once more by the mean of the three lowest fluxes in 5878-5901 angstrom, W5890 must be 0.67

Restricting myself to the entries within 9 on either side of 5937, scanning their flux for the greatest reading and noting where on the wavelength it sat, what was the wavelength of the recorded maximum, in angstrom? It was 5944.5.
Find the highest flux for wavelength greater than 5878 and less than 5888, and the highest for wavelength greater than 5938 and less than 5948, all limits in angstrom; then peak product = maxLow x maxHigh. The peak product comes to 291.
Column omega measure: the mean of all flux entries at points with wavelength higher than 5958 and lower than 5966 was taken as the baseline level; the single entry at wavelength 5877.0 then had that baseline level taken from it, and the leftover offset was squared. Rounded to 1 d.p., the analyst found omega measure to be 2.1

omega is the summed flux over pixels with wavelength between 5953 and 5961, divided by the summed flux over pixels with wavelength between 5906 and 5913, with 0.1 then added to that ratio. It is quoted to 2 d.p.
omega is 1.17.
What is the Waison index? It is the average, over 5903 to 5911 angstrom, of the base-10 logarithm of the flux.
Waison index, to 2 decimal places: 1.19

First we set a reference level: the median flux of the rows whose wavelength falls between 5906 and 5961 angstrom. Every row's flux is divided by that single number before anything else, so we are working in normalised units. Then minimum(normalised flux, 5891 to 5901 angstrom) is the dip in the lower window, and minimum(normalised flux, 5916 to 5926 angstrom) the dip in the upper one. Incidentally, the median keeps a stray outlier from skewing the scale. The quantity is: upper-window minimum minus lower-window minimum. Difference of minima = 0.212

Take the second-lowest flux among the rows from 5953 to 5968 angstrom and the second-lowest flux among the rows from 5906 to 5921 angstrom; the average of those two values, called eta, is 16.1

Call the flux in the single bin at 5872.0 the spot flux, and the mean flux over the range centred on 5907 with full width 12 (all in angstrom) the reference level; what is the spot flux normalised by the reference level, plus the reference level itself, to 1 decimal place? 16.3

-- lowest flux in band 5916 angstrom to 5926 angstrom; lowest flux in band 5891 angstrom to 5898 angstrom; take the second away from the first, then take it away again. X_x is -10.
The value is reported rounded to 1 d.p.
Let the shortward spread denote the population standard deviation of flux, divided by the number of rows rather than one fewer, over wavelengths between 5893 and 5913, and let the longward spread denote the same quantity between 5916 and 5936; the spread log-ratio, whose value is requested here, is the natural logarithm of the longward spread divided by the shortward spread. -1.0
